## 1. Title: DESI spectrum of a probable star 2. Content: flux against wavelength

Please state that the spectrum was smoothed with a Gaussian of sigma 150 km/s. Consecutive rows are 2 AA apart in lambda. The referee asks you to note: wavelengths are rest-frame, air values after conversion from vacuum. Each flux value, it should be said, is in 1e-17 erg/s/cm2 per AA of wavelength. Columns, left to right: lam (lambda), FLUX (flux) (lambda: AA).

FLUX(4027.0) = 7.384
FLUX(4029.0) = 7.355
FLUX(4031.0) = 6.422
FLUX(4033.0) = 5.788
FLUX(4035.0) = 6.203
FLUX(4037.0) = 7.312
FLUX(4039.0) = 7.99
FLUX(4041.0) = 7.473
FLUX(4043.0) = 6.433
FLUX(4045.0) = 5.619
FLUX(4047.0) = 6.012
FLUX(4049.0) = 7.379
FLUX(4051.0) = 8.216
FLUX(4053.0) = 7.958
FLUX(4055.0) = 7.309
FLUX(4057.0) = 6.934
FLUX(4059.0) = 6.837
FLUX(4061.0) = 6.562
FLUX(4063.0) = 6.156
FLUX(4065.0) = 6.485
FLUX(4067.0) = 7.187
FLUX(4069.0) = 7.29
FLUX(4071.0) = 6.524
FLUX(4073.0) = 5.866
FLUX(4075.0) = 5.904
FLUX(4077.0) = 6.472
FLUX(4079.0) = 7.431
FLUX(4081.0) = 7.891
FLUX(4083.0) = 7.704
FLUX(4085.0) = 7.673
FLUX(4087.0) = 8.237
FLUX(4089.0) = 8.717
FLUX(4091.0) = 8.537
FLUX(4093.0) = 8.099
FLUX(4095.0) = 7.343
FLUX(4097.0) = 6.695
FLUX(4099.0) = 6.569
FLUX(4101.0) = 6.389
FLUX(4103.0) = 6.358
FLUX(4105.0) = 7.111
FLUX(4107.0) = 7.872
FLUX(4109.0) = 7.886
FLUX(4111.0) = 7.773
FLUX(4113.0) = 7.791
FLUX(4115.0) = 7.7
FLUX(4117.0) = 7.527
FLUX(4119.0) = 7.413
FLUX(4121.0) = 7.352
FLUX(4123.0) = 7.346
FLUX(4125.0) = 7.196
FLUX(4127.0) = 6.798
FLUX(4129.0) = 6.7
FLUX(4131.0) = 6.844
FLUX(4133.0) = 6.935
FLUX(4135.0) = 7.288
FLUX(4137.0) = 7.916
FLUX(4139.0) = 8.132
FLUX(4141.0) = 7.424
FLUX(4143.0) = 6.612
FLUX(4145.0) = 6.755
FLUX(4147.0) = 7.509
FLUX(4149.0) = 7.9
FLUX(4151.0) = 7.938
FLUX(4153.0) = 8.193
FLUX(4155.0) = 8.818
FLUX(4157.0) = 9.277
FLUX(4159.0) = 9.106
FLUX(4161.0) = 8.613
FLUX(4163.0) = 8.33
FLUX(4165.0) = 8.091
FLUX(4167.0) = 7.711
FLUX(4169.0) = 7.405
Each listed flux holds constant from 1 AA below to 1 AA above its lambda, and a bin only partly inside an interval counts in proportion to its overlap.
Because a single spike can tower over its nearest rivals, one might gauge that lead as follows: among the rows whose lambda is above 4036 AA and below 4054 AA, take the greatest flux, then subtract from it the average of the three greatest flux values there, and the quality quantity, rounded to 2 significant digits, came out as 0.16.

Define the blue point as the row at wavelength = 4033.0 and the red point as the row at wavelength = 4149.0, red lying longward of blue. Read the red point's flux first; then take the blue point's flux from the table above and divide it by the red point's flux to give 0.73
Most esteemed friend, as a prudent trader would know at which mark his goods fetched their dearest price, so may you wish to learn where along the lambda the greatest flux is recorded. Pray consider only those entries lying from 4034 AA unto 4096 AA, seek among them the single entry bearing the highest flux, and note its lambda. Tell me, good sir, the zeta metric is 4089.0 AA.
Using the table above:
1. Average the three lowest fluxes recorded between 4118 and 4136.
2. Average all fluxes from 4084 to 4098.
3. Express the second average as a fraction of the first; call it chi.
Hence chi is 1.17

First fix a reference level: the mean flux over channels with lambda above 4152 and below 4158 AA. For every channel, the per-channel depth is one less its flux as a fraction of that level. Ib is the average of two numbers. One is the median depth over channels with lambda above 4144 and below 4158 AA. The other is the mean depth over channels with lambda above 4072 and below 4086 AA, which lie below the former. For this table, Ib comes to 0.15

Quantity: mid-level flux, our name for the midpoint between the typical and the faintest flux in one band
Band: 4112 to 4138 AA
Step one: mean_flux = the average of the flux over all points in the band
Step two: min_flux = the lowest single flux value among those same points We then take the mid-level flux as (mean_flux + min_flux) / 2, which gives 7.0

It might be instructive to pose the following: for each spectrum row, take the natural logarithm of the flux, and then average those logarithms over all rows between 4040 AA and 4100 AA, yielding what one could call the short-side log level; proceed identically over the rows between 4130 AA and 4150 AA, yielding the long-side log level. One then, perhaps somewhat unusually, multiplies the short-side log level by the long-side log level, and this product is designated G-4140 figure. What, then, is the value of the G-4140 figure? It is 3.89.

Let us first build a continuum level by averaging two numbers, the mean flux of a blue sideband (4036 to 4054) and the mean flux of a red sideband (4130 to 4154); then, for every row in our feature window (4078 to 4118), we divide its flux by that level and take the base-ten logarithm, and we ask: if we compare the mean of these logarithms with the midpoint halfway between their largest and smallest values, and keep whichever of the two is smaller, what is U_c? 0.008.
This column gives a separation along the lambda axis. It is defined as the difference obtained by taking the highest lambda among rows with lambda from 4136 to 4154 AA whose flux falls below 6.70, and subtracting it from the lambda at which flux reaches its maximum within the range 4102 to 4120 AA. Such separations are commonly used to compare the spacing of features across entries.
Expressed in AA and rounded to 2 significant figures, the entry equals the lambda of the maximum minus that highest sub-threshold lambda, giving -34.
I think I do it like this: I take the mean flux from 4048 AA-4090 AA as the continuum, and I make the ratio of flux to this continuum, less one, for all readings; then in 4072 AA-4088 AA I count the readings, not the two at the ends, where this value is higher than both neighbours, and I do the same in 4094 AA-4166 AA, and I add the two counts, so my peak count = 5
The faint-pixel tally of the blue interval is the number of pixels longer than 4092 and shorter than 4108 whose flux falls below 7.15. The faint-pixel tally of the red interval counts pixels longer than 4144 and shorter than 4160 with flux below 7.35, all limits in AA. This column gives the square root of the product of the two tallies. 2.2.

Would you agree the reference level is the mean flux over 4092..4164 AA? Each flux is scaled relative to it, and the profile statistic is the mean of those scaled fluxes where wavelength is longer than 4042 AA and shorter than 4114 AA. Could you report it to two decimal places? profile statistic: 0.95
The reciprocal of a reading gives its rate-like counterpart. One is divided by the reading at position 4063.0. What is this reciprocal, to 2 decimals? 0.16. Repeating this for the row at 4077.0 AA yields 0.15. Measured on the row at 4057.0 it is 0.14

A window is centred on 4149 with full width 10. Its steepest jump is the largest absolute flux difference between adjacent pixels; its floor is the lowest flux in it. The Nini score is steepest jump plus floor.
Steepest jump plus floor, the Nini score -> 7.5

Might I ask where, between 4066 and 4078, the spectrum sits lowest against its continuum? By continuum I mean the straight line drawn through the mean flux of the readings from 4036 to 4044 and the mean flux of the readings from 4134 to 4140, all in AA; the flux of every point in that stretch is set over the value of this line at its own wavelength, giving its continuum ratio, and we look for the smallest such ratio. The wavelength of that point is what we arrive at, 4073.0 AA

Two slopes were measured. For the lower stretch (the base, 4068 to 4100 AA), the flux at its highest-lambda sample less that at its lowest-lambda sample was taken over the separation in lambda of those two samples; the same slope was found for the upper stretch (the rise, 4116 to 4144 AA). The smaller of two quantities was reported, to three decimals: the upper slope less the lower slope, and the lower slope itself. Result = -0.024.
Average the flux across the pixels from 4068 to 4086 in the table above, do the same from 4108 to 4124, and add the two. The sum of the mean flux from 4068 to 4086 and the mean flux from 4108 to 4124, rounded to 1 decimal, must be 14.6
